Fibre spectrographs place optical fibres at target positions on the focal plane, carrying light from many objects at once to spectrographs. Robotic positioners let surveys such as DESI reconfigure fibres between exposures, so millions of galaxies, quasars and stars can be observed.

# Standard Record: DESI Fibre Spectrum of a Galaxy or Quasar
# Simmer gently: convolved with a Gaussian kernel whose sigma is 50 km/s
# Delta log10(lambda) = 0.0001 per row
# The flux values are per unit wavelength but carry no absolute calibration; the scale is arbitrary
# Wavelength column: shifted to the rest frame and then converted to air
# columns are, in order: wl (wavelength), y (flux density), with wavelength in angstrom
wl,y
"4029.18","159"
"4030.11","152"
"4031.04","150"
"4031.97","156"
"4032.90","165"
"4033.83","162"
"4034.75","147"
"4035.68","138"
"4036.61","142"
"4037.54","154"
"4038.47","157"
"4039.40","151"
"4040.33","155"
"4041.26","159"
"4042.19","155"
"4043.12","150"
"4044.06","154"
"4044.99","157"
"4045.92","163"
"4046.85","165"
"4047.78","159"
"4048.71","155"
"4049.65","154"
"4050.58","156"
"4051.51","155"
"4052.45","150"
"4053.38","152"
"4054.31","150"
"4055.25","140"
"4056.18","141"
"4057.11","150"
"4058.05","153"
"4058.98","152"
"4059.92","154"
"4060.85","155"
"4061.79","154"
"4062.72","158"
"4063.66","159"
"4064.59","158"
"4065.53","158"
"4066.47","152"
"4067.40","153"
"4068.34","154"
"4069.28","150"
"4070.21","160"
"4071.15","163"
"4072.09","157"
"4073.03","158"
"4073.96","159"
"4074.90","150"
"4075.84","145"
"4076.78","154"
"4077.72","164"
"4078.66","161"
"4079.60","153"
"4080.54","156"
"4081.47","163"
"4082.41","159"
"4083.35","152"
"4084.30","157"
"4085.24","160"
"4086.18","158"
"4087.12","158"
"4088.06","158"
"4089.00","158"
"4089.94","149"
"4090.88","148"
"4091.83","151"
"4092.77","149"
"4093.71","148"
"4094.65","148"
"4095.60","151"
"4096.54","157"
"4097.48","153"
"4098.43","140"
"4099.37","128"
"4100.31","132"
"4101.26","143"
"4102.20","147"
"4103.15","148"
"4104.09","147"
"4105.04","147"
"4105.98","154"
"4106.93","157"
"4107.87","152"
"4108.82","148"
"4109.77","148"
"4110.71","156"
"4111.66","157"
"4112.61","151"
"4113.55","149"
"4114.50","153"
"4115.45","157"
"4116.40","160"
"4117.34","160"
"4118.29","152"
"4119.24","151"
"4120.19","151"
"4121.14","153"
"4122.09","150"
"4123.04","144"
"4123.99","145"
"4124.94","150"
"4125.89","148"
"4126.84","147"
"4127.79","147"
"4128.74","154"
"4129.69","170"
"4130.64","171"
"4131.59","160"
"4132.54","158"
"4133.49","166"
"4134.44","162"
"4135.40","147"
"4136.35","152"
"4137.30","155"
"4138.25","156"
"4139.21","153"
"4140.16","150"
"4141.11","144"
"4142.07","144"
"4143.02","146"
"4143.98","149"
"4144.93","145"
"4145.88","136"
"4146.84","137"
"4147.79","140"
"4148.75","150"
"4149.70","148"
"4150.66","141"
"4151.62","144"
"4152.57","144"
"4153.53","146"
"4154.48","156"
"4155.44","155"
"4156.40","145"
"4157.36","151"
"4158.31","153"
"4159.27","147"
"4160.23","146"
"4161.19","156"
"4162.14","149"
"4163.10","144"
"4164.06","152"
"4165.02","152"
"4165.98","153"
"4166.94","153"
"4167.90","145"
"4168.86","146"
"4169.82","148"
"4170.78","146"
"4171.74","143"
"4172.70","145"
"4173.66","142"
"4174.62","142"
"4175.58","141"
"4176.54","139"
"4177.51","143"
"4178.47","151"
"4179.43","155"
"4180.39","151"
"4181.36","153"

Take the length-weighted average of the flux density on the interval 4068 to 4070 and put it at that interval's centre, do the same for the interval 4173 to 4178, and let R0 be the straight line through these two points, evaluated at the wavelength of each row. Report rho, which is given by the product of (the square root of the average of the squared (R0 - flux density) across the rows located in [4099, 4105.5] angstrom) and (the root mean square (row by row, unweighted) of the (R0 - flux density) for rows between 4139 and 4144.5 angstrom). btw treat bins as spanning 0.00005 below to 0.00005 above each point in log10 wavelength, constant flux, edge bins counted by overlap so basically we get 45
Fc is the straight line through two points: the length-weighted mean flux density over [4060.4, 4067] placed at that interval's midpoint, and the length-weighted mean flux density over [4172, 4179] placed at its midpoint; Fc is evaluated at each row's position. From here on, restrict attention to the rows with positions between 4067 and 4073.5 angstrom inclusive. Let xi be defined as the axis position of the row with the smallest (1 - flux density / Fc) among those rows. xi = 4071.15 angstrom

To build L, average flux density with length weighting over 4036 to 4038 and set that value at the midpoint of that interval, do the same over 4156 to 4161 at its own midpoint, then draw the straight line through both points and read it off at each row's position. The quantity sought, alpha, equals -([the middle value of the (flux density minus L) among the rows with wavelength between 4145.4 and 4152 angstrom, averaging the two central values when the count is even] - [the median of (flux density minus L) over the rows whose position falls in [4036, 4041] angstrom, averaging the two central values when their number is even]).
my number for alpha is 14.5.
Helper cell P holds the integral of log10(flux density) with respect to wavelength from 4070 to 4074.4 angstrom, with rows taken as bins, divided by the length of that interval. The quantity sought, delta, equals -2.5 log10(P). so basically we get -0.8574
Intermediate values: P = 2.20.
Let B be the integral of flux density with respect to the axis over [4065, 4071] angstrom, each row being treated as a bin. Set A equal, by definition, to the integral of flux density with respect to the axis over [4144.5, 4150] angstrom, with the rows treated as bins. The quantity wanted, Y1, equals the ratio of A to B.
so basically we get 0.84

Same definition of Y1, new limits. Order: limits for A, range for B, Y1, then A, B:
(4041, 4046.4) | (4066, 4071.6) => 0.97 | 843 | 870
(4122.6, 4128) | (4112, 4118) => 0.85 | 793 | 930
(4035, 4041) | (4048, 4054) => 0.97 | 898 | 923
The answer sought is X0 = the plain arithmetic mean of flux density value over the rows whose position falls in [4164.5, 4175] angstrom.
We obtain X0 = 146.8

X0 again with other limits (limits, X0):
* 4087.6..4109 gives 148.4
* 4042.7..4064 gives 153.7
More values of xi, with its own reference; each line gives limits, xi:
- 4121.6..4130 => 4129.69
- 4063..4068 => 4063.66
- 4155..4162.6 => 4161.19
